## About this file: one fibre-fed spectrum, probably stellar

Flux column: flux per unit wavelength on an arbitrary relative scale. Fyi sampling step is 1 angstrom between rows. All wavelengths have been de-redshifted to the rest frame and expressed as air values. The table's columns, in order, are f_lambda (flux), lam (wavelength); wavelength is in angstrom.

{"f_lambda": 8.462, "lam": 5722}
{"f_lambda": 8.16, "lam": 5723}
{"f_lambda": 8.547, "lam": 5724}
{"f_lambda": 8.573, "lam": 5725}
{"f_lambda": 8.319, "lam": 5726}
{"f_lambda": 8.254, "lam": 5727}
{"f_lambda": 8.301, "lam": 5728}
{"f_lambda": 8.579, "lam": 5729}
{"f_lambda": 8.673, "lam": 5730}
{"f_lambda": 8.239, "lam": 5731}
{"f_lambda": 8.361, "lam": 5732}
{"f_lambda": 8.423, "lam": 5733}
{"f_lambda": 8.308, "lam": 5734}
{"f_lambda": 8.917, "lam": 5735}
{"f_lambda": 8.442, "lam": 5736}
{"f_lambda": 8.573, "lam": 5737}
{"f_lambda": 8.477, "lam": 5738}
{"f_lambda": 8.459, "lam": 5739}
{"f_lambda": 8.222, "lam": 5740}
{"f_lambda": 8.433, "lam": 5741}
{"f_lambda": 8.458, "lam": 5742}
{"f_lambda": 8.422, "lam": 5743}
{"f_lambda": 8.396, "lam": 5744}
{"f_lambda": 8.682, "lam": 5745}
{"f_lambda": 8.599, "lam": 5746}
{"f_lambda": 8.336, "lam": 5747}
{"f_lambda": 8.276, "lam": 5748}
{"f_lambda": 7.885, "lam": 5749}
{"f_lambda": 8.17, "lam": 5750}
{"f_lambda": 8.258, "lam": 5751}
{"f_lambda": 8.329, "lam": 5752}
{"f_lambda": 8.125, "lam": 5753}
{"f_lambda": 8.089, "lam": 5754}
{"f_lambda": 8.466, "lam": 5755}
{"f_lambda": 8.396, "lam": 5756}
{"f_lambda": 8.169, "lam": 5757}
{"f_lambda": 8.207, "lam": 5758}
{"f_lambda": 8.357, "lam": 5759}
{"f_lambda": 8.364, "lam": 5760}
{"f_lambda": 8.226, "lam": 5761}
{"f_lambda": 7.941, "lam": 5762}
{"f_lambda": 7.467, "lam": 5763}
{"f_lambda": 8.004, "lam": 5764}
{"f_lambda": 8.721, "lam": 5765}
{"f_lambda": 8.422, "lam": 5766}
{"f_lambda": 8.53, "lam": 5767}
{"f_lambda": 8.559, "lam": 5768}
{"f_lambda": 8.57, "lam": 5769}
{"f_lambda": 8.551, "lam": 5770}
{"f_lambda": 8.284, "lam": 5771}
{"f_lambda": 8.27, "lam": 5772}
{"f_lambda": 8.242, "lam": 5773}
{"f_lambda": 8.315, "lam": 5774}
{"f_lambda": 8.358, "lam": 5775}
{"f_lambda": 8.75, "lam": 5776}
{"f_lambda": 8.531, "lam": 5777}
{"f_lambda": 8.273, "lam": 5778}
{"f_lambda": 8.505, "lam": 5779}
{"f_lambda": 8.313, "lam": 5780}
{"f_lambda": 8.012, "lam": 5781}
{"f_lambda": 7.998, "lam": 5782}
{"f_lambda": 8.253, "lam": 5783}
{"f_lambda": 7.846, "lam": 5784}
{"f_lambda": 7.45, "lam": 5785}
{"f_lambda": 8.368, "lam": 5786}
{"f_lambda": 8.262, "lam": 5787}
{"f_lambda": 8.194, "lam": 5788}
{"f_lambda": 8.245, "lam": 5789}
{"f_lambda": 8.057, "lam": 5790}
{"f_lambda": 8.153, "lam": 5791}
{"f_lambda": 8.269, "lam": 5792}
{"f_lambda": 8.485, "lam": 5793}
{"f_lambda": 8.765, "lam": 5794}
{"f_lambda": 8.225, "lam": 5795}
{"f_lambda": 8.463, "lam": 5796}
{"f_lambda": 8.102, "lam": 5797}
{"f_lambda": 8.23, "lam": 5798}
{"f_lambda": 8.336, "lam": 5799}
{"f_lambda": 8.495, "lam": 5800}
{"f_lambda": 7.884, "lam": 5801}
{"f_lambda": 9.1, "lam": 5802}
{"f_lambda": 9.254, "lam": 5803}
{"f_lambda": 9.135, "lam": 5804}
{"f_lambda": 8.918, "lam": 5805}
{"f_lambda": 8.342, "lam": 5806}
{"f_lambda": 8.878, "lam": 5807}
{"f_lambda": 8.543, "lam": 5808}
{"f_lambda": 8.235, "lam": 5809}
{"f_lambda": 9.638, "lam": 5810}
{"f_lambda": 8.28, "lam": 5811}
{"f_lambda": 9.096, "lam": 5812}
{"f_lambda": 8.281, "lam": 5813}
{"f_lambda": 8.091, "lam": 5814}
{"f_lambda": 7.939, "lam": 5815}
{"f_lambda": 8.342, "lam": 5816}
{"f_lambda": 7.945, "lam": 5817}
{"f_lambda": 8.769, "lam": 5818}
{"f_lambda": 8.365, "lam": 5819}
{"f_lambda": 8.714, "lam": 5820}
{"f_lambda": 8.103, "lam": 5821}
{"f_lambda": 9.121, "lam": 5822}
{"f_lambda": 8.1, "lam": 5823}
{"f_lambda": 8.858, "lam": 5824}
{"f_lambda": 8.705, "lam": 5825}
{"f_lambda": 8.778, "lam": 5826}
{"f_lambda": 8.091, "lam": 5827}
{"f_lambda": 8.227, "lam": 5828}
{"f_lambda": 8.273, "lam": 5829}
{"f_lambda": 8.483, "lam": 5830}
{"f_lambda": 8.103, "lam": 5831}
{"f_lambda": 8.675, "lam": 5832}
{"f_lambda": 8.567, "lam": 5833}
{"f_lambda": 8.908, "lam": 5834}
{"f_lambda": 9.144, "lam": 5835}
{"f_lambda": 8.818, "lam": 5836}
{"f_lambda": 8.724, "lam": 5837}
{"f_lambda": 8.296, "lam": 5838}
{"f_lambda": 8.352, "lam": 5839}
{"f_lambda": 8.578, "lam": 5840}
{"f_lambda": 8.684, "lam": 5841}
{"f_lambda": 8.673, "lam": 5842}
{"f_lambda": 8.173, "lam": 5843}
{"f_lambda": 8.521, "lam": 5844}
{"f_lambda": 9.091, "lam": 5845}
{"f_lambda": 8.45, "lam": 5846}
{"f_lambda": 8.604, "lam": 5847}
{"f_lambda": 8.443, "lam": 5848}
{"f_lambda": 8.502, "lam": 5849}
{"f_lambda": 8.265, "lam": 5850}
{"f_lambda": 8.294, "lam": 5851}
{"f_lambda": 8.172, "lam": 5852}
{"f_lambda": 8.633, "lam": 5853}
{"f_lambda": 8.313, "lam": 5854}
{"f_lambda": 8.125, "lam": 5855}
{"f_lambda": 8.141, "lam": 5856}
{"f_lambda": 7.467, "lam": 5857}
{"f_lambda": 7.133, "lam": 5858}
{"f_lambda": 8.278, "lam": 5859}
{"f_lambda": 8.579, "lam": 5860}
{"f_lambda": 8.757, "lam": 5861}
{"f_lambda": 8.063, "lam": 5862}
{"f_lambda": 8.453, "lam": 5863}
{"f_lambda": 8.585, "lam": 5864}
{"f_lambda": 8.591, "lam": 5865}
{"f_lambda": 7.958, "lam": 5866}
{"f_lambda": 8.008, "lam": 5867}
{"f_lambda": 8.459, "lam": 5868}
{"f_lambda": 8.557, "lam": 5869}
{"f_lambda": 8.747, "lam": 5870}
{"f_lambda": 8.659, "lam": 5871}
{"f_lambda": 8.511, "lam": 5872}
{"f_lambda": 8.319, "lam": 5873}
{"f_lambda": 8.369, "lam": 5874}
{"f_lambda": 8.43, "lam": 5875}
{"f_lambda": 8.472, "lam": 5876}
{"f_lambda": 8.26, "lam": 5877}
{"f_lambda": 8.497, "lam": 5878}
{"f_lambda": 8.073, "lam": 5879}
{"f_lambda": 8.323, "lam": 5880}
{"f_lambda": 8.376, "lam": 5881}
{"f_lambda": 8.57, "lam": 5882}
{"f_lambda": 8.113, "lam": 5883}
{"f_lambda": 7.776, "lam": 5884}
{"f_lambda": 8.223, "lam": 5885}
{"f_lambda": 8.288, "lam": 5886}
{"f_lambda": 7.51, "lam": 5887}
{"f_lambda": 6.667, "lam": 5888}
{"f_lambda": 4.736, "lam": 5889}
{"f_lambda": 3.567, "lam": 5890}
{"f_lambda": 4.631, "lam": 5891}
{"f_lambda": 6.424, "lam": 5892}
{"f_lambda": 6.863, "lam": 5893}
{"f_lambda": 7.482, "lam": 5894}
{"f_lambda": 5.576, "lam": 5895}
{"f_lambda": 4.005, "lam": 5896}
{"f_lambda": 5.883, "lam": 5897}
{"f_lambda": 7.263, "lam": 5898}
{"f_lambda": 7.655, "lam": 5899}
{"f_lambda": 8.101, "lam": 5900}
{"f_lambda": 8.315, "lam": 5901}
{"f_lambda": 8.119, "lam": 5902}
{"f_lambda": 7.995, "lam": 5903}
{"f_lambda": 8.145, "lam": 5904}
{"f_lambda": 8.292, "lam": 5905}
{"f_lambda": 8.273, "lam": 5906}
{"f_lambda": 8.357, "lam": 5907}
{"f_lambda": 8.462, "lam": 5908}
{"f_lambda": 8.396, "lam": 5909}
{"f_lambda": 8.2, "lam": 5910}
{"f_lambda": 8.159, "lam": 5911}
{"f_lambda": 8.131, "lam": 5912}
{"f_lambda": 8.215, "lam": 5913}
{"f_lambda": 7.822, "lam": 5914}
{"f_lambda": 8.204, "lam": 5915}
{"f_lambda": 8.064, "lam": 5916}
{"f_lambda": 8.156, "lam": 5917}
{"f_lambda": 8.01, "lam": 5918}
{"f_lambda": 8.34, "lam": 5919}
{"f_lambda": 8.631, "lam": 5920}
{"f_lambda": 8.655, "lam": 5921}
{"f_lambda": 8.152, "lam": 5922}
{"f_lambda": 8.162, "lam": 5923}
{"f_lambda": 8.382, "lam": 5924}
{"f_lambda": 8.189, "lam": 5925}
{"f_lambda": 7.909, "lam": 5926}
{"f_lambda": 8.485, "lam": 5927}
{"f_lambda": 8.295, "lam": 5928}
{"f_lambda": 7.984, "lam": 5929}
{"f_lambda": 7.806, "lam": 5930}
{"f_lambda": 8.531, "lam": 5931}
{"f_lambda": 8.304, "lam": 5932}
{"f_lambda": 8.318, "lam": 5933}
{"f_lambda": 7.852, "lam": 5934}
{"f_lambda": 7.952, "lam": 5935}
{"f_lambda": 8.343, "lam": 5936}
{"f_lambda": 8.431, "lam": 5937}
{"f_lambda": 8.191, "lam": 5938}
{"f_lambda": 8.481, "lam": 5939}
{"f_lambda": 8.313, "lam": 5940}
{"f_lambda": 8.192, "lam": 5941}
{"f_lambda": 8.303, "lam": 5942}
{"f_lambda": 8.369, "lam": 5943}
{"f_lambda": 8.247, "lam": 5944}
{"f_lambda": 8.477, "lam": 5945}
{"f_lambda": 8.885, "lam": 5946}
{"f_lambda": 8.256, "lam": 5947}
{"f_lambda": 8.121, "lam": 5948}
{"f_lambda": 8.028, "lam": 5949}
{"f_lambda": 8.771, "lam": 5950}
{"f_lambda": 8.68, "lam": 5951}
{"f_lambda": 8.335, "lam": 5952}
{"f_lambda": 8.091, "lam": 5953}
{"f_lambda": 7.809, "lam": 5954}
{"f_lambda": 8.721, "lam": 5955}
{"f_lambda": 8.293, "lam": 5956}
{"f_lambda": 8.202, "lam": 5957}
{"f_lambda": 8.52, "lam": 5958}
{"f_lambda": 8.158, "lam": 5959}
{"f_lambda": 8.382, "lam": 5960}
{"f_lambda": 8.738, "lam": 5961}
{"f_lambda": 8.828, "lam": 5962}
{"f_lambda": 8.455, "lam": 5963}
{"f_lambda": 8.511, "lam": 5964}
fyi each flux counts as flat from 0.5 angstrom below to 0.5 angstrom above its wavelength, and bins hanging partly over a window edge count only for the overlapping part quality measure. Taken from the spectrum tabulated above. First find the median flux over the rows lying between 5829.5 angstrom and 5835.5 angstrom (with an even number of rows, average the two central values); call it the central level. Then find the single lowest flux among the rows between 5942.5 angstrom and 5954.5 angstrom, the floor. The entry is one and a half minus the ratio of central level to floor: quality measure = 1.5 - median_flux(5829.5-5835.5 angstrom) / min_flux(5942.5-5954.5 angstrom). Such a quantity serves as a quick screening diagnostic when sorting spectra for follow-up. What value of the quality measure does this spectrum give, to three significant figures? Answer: 0.396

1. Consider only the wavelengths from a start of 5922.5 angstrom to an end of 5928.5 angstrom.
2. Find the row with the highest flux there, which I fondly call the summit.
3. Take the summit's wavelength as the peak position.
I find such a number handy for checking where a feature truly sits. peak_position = 5927 angstrom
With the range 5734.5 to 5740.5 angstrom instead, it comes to 5735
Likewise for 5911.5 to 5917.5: 5913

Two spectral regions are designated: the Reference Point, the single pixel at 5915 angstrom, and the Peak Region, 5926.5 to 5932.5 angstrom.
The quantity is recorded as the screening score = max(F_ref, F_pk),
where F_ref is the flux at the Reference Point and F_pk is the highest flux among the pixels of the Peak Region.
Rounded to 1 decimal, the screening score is 8.5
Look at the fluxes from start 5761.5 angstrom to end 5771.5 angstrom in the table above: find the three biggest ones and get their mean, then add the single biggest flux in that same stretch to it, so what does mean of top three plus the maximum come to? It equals 17.3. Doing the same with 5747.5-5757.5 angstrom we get 16.9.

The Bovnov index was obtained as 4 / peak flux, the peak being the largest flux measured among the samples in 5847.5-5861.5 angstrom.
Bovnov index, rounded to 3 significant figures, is 0.457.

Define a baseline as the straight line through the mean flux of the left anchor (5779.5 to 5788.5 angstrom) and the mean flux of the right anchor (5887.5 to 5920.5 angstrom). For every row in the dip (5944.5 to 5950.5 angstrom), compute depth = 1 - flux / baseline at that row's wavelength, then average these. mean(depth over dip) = -0.18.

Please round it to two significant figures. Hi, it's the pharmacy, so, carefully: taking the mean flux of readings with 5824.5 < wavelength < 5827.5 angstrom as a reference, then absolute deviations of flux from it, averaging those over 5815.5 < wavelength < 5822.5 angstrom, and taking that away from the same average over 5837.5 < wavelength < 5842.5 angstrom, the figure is -0.19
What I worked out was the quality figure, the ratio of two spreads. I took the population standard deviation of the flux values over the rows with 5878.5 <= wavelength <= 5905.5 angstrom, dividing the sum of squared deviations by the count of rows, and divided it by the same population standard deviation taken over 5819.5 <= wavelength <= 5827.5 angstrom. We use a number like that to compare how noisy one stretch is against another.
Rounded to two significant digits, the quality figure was 3.8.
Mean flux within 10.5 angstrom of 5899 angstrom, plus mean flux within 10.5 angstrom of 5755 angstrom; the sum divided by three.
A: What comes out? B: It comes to 5.07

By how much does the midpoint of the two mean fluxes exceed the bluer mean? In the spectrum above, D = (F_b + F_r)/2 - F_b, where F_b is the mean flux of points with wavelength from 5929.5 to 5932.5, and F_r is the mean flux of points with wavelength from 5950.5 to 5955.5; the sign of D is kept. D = 0.06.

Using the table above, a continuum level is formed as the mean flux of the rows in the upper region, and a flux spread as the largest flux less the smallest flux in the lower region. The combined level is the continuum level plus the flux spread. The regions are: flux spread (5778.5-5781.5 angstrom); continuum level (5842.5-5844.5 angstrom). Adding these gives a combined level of 8.84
